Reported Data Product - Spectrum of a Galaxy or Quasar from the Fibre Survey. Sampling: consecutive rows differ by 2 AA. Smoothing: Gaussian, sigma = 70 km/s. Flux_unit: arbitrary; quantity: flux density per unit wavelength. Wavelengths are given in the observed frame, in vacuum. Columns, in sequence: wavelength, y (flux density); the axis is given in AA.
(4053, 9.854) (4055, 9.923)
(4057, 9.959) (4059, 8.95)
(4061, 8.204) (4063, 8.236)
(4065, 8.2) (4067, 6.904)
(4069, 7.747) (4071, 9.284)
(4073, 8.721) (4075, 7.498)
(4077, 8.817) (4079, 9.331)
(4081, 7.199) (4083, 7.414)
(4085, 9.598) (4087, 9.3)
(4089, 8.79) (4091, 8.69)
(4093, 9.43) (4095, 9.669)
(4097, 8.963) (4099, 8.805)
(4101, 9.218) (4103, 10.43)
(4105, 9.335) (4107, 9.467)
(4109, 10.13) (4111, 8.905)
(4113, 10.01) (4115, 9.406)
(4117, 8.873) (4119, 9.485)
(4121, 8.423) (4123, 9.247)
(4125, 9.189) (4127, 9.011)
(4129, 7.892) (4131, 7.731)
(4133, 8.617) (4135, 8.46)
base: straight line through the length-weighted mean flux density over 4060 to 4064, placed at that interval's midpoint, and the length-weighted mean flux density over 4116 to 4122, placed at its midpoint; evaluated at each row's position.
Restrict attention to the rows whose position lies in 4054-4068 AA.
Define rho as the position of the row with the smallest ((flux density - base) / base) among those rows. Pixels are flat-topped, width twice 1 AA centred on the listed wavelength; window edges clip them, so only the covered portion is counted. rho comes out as 4067 AA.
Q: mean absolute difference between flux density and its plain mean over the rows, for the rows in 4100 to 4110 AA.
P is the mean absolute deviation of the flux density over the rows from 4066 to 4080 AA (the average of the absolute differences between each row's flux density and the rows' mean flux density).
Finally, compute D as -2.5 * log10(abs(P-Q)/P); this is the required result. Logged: 0.9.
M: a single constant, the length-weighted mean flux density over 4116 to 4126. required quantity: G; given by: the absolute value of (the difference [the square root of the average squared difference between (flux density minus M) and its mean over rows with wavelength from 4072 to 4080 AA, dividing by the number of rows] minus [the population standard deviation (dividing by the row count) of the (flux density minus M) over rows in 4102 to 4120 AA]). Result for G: 0.17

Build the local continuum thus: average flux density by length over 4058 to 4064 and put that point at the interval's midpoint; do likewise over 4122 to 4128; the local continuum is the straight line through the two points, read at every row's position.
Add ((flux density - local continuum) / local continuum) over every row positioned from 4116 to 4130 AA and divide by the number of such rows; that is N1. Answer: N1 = -0.028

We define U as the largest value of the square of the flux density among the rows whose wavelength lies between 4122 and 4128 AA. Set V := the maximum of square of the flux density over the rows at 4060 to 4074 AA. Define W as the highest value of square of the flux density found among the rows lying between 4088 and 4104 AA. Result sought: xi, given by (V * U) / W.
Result 68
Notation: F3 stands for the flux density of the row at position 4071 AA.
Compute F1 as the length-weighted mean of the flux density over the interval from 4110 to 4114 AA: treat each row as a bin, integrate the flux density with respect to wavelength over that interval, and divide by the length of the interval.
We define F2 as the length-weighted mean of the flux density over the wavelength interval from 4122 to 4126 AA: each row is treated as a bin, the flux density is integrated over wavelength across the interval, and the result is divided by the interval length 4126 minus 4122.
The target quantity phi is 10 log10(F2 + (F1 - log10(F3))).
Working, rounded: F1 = 9.5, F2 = 9.22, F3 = 9.284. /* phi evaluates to 12.5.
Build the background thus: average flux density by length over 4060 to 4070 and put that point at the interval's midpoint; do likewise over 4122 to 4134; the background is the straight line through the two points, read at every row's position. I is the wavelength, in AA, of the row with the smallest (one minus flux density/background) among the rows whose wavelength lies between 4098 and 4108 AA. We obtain 4103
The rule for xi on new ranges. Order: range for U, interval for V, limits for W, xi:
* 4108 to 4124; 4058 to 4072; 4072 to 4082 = 102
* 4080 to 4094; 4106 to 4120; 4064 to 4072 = 110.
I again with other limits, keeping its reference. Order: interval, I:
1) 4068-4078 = 4071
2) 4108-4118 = 4109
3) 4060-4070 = 4063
